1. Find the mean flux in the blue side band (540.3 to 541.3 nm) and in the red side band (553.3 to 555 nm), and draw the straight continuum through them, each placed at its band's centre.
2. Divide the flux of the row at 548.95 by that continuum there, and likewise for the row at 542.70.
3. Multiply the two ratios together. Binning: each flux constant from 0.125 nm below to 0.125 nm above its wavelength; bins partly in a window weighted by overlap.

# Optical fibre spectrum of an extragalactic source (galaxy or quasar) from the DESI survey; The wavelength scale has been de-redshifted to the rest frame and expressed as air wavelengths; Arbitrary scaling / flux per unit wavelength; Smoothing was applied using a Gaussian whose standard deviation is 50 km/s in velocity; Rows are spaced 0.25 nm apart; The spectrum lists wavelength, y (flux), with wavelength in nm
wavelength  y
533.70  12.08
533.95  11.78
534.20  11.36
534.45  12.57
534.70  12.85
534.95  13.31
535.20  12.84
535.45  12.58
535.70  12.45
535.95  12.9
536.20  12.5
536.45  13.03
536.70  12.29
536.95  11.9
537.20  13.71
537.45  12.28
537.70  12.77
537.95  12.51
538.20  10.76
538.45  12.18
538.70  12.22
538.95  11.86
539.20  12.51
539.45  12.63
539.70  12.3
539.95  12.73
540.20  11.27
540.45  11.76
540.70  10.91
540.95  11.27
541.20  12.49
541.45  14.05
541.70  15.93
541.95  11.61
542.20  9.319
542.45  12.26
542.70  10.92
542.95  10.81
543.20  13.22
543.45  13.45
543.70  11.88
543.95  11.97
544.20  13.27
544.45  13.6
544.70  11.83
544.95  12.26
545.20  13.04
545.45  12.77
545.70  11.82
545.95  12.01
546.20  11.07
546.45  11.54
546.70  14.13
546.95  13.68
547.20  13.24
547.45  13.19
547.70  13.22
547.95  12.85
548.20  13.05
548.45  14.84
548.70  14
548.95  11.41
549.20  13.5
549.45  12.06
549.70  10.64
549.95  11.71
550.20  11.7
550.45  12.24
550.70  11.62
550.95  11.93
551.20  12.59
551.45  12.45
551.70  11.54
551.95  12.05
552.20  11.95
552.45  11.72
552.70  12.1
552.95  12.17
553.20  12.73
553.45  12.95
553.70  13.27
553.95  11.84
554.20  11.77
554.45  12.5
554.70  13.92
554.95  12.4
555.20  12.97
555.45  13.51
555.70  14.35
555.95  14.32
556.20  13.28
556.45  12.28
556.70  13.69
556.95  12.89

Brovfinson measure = 0.87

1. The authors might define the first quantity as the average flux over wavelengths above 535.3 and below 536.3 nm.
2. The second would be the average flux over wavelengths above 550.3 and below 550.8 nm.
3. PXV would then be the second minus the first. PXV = -0.68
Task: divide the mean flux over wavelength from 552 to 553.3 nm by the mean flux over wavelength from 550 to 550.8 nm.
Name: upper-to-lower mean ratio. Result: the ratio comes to 1.02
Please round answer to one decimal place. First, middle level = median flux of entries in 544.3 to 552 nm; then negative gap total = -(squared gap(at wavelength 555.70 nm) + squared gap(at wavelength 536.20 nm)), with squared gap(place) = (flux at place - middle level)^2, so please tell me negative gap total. -4.4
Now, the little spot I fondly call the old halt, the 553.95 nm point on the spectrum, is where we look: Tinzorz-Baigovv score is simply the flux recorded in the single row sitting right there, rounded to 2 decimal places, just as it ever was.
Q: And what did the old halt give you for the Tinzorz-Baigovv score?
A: 11.84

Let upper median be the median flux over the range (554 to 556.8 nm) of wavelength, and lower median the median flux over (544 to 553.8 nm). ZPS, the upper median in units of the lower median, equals 1.08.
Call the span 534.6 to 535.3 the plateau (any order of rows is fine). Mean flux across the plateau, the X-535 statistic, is 13.0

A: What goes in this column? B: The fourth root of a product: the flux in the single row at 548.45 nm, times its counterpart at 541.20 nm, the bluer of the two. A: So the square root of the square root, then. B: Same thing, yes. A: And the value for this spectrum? 3.69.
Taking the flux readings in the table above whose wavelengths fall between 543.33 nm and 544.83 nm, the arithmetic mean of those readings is 12.7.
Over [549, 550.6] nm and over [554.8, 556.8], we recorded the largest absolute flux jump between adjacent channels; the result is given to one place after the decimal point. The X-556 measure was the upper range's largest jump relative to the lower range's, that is 1.0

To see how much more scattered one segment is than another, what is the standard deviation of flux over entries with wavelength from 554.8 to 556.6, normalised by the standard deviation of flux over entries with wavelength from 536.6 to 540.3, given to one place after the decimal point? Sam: 1.2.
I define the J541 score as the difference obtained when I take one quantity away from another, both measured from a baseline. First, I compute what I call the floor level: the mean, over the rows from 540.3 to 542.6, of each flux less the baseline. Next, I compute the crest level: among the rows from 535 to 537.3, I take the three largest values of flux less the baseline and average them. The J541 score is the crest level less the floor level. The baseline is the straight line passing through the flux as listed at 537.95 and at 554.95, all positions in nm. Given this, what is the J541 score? 1.0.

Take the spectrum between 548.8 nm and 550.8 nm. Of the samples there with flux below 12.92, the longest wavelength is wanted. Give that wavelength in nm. 550.70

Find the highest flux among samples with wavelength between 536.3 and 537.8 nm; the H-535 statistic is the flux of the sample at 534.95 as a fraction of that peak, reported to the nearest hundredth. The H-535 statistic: 0.97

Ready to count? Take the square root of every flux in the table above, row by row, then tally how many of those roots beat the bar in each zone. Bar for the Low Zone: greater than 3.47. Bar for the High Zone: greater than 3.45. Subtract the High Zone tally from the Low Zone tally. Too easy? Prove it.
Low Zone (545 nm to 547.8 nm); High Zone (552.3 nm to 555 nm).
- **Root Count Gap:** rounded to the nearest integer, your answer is -1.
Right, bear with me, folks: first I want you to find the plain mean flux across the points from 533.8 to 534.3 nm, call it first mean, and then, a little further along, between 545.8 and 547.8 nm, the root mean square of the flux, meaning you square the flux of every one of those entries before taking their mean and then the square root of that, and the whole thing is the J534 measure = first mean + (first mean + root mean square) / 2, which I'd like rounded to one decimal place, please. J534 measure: 23.8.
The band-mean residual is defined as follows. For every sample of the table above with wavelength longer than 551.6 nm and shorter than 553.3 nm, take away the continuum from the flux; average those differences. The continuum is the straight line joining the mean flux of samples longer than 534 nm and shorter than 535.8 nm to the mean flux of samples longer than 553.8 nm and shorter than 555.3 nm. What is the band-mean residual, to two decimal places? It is -0.53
